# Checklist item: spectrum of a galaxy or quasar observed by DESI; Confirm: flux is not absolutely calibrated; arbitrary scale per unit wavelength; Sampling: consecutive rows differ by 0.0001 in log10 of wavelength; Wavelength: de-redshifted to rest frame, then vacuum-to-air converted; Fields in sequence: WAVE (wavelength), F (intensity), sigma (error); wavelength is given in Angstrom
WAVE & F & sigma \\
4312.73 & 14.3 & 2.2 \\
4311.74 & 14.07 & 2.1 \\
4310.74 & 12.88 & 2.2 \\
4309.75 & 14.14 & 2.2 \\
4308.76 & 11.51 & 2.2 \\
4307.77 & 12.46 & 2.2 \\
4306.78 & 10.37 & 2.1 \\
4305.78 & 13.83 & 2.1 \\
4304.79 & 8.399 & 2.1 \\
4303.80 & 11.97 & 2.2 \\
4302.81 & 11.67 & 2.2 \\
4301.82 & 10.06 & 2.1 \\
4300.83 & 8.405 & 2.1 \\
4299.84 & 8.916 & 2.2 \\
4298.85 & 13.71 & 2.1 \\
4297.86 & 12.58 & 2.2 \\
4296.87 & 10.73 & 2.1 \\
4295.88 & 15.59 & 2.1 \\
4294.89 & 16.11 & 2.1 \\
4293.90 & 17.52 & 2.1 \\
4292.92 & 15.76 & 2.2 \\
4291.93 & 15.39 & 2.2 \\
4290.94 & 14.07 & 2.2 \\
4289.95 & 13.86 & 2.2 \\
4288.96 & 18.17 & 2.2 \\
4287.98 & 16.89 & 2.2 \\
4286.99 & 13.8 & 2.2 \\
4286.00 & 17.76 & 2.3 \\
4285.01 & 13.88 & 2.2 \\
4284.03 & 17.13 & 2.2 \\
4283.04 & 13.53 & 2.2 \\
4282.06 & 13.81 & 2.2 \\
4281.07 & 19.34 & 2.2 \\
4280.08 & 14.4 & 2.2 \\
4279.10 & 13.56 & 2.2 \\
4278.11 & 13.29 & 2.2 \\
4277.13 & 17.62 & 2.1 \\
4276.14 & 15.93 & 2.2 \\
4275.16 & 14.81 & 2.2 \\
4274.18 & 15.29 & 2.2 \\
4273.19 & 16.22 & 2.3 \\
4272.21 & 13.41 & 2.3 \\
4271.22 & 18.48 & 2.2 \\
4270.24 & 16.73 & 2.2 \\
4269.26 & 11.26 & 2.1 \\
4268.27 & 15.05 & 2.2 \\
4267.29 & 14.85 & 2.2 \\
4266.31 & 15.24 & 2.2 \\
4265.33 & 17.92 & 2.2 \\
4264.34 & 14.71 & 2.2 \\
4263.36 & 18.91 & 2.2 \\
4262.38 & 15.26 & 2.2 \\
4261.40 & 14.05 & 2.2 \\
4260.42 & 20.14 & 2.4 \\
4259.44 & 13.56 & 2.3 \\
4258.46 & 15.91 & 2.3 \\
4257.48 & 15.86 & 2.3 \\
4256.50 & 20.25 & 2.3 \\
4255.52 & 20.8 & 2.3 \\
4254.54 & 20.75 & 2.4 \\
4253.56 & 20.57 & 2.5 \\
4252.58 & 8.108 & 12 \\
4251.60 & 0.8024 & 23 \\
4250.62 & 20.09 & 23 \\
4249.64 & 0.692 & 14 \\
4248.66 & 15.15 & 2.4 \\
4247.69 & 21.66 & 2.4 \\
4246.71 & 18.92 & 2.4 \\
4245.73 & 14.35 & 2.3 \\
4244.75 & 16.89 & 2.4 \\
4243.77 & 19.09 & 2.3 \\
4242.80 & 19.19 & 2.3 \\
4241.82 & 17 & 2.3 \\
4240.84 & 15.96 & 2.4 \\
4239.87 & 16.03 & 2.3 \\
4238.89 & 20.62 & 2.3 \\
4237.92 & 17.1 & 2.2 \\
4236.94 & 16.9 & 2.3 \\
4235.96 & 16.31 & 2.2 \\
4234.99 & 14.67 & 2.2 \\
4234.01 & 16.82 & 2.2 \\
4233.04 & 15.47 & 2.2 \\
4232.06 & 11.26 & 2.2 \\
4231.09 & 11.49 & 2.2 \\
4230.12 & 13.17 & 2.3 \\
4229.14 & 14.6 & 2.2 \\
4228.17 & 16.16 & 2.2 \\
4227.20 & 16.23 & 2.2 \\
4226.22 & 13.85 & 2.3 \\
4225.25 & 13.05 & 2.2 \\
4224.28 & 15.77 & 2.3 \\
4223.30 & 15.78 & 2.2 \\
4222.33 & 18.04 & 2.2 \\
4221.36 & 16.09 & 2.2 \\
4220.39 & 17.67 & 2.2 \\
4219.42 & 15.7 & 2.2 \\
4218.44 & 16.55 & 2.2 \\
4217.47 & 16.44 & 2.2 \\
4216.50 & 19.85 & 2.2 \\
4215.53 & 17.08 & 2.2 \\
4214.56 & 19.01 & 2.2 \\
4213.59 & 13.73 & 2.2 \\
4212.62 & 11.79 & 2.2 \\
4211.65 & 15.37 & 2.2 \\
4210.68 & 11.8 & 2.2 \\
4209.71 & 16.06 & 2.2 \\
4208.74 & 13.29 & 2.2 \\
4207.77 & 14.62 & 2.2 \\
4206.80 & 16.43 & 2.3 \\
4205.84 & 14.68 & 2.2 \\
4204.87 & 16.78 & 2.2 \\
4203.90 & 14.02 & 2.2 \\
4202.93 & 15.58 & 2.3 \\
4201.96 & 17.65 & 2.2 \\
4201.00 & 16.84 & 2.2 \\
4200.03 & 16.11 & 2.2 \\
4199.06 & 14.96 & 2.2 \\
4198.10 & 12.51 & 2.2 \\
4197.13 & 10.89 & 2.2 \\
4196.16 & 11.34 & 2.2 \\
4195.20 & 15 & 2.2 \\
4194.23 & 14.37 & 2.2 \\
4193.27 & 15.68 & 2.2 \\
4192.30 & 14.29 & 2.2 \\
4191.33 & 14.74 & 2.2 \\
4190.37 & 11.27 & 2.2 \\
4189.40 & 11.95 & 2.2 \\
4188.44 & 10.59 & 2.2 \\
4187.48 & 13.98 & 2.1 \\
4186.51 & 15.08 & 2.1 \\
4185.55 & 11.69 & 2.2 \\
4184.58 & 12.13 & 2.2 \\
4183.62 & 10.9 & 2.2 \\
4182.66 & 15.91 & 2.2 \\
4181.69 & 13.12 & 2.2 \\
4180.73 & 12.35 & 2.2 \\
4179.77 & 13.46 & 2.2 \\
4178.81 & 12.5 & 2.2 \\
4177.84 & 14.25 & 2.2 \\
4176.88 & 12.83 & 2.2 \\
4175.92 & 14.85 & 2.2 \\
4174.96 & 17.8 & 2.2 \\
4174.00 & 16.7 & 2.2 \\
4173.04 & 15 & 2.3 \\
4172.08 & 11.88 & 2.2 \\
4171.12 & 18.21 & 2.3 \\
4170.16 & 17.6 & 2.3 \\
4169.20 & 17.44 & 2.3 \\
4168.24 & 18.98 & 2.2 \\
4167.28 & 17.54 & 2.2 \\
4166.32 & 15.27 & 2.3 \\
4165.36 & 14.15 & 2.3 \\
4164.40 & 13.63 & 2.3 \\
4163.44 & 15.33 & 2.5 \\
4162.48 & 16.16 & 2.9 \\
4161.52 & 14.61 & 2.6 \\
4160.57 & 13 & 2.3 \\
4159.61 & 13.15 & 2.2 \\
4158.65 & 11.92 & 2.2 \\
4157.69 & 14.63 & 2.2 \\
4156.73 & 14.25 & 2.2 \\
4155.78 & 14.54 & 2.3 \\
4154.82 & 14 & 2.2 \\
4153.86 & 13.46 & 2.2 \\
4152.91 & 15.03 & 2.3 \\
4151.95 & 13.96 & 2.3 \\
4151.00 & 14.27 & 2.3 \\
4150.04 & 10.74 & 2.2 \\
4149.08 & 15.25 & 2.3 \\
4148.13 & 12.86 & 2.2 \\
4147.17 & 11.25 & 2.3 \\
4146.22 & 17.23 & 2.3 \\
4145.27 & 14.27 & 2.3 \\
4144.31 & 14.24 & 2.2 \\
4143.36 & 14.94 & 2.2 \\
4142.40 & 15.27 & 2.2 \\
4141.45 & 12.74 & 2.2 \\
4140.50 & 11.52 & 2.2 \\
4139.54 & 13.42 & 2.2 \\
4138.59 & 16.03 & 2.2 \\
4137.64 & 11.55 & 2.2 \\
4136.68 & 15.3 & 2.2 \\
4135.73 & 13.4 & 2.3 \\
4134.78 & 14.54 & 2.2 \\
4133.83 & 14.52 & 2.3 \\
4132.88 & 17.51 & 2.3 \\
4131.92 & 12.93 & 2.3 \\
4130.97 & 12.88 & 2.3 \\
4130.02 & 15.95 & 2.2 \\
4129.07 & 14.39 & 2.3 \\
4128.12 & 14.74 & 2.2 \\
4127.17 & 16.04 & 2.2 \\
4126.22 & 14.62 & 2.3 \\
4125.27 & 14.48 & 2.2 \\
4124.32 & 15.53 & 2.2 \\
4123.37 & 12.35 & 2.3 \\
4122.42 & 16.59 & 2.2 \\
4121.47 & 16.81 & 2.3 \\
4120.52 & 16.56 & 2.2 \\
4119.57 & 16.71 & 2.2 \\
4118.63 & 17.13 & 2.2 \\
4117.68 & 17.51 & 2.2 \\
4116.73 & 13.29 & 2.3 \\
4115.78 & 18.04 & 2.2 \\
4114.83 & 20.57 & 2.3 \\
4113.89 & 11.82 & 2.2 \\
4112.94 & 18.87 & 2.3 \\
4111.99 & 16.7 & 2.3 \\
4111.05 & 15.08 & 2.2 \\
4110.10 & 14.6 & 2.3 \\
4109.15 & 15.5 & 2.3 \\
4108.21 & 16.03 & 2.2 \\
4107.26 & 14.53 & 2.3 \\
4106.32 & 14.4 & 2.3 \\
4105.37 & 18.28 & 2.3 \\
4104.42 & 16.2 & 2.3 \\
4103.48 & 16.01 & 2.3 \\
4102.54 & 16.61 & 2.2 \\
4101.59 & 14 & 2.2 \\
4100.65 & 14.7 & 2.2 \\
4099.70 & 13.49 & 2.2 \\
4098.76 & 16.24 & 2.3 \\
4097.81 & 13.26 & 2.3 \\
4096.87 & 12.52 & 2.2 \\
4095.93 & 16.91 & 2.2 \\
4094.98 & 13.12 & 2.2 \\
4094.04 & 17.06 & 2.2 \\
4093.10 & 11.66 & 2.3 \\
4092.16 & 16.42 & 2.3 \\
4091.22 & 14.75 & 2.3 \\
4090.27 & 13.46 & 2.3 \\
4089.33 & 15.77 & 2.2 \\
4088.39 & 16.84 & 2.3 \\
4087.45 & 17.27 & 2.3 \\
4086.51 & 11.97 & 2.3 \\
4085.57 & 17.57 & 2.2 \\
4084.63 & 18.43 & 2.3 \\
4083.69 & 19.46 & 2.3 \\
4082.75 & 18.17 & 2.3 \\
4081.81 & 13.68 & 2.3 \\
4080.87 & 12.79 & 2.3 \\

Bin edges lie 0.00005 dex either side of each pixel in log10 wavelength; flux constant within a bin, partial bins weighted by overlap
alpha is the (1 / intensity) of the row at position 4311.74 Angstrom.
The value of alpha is 0.0711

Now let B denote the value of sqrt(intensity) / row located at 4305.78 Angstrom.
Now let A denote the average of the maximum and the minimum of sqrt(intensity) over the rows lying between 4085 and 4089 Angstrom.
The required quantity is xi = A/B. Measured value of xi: 1.03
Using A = 3.83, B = 3.72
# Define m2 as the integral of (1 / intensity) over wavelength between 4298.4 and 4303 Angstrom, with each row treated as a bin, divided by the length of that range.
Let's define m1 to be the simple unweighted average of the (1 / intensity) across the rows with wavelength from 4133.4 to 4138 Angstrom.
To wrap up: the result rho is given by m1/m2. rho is 0.74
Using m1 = 0.0728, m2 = 0.099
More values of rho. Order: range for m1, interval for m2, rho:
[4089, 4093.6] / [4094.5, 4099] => 0.99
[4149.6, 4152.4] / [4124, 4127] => 1.17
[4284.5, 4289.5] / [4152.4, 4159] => 0.88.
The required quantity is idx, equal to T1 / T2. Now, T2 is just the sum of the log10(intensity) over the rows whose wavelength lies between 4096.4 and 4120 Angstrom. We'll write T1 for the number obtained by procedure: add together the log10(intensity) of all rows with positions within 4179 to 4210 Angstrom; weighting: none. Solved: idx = 1.2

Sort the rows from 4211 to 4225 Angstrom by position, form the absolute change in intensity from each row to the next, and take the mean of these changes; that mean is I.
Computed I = 2.1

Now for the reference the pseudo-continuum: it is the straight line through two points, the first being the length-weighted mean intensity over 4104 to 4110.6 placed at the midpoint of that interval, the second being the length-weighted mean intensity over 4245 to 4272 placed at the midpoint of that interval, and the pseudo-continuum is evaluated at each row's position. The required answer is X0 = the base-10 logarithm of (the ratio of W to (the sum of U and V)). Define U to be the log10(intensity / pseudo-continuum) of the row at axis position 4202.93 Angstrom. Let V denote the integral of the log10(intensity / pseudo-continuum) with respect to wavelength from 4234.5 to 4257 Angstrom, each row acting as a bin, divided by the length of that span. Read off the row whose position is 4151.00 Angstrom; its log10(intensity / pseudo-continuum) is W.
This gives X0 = -0.3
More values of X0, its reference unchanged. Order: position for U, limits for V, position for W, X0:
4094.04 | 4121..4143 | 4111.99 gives 1.0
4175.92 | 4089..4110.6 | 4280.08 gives -0.1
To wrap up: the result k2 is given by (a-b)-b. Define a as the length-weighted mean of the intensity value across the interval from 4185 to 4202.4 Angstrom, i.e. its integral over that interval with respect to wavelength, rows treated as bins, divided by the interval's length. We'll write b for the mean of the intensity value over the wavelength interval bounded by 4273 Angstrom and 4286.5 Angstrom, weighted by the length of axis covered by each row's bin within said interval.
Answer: -17.1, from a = 13.8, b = 15.4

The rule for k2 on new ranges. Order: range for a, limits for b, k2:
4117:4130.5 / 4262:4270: -15.2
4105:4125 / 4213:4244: -16.2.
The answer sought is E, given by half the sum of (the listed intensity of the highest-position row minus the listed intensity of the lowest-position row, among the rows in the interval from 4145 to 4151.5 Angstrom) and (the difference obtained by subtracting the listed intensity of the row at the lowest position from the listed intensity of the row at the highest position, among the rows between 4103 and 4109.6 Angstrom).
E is 0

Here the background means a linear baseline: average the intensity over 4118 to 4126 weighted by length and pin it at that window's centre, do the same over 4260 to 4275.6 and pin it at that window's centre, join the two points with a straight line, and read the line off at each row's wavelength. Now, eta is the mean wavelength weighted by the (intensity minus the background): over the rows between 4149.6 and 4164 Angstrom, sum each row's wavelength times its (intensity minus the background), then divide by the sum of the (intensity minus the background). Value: 4155.6 Angstrom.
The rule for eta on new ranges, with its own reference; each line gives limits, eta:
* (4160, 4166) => 4162.8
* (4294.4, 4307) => 4301.9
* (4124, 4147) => 4136.1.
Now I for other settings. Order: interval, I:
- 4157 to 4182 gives 1.6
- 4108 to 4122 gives 2.4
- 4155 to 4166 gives 1.1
